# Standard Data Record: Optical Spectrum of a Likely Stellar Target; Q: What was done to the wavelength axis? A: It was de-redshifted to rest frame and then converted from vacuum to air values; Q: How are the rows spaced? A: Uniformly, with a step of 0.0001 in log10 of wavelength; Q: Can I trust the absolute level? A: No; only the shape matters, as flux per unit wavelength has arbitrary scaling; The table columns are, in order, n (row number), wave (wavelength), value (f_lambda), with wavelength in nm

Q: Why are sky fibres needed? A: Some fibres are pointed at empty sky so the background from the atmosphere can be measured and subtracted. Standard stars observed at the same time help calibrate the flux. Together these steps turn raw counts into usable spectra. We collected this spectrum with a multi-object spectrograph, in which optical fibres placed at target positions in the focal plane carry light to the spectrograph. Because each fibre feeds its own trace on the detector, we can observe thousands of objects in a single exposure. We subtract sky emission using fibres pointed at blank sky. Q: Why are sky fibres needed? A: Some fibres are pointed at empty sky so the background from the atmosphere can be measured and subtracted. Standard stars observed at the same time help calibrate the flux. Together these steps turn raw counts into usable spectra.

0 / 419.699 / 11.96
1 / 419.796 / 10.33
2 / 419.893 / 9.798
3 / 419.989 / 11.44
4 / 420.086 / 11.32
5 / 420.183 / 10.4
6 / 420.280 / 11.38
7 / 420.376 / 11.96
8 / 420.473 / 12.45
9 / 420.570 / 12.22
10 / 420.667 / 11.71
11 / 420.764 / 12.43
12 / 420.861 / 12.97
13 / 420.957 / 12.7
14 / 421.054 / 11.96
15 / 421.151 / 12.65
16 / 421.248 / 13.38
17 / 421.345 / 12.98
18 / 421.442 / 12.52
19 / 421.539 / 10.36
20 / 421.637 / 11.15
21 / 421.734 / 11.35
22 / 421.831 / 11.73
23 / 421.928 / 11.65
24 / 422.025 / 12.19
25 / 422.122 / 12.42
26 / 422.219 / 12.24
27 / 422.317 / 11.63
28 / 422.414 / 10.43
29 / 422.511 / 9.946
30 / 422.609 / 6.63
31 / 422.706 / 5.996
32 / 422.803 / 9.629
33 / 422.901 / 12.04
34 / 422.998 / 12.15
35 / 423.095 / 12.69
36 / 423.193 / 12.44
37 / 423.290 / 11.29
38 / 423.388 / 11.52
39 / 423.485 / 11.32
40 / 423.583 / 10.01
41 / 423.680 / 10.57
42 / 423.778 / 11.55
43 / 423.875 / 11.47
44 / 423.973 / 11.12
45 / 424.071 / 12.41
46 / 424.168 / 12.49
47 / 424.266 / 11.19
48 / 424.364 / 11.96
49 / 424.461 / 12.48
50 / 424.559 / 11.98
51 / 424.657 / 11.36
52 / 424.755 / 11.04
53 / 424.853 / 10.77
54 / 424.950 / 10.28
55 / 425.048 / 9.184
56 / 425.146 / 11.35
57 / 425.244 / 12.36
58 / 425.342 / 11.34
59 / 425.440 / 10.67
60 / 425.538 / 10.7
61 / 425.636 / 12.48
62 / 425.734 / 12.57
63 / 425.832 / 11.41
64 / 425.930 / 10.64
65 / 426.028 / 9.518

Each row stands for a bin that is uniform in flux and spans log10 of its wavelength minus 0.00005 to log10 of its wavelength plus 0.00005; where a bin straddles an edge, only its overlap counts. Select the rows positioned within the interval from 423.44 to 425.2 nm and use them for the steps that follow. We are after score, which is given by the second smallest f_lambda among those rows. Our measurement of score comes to 10.01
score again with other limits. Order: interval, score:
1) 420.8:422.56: 10.36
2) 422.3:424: 6.63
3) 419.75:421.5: 10.33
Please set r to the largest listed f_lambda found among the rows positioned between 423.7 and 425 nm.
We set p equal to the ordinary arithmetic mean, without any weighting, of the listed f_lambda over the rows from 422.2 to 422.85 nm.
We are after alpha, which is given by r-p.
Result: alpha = 3.0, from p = 9.5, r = 12.49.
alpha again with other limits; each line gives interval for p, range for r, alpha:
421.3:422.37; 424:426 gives 0.7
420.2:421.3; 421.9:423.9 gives 0.3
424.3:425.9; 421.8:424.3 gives 1.3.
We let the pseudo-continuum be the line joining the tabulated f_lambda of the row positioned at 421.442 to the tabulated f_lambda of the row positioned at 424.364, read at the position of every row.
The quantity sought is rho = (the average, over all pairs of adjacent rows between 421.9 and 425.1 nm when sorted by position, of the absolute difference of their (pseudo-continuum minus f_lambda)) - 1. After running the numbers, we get -0.18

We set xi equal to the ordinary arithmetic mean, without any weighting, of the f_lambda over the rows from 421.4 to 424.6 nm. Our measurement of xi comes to 11.2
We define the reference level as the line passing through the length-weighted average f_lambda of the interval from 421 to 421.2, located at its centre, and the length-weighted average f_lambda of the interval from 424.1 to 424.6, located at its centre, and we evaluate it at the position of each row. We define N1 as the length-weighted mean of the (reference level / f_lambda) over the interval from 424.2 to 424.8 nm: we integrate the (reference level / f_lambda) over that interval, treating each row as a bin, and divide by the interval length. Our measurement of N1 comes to 1.03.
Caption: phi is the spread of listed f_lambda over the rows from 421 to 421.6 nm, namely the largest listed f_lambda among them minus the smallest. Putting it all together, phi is 3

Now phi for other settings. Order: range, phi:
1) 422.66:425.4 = 7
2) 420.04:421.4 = 3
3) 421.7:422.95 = 6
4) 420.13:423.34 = 7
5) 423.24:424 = 2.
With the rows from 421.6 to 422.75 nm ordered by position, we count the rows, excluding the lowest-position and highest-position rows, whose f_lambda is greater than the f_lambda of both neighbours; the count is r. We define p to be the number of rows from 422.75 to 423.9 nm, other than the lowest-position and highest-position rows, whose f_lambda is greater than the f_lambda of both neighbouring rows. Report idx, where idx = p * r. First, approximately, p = 3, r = 2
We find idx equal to 6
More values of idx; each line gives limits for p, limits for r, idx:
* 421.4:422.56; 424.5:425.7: 2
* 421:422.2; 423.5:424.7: 6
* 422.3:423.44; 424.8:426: 2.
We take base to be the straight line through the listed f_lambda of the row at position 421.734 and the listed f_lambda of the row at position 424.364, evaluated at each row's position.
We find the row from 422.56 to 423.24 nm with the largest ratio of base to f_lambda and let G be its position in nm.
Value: 422.706 nm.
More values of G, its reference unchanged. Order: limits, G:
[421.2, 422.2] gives 421.539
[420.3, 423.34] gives 422.706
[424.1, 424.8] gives 424.755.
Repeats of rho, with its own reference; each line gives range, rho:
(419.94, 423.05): -0.18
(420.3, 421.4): -0.47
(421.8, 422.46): -0.53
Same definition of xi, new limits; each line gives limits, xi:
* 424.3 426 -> 11.3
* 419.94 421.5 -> 12.2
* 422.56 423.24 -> 10.2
